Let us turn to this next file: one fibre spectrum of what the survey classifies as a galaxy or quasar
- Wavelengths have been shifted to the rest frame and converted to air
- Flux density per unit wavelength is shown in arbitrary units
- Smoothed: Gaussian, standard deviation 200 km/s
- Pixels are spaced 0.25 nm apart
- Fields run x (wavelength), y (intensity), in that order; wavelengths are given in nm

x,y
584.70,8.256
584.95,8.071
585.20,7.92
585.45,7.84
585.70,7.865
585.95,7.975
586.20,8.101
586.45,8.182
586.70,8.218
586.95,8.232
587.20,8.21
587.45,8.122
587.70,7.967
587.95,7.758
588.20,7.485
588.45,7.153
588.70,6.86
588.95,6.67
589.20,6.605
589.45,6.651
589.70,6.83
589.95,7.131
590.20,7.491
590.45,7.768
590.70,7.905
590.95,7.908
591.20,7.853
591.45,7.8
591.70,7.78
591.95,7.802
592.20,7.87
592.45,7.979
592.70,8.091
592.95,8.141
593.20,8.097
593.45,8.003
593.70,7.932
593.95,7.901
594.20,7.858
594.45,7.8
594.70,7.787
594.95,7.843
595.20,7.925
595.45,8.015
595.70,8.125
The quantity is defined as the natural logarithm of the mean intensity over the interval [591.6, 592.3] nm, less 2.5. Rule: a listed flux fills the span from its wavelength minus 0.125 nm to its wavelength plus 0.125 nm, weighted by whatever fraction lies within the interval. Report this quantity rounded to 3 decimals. -0.444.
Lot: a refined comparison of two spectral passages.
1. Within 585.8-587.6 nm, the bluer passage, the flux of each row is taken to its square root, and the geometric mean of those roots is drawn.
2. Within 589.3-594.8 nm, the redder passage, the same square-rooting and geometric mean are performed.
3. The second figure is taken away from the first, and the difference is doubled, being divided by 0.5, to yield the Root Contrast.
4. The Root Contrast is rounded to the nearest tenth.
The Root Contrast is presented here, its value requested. 0.1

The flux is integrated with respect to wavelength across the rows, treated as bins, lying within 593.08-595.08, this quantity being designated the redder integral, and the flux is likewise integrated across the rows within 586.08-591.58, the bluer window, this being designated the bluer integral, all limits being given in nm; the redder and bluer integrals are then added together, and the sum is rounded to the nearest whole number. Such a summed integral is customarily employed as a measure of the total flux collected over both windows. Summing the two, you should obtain 58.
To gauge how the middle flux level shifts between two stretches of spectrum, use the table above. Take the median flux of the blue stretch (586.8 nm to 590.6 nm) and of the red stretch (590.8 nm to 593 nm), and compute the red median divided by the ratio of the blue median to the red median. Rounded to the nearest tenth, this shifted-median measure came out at 8.3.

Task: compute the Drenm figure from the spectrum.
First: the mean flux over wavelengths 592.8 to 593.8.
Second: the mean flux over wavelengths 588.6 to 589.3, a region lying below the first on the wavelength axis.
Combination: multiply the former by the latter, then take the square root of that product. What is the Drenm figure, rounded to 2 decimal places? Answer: 7.35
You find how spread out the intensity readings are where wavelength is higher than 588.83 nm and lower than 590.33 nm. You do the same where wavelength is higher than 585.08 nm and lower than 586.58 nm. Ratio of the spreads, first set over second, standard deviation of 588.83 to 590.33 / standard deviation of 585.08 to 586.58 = 2.6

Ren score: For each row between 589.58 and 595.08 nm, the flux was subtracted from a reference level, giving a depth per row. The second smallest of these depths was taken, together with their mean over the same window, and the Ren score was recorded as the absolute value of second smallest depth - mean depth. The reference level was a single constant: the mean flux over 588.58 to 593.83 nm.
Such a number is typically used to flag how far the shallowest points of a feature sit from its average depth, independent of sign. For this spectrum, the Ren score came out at 0.30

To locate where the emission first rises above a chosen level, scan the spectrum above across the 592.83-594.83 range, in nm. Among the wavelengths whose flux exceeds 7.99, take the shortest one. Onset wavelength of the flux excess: 592.95 nm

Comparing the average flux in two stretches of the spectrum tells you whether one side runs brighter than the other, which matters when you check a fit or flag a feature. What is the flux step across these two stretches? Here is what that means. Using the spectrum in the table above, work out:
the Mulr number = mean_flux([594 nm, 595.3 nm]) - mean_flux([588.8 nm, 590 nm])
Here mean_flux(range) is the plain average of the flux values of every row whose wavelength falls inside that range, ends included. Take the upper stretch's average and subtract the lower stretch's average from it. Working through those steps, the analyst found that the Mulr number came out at 1.1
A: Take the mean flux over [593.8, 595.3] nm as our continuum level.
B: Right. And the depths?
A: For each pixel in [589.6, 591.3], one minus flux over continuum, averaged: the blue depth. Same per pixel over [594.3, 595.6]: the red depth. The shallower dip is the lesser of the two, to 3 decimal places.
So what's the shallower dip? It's -0.003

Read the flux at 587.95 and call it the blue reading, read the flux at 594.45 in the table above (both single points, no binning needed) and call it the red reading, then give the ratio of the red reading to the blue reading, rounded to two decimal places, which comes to 1.01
